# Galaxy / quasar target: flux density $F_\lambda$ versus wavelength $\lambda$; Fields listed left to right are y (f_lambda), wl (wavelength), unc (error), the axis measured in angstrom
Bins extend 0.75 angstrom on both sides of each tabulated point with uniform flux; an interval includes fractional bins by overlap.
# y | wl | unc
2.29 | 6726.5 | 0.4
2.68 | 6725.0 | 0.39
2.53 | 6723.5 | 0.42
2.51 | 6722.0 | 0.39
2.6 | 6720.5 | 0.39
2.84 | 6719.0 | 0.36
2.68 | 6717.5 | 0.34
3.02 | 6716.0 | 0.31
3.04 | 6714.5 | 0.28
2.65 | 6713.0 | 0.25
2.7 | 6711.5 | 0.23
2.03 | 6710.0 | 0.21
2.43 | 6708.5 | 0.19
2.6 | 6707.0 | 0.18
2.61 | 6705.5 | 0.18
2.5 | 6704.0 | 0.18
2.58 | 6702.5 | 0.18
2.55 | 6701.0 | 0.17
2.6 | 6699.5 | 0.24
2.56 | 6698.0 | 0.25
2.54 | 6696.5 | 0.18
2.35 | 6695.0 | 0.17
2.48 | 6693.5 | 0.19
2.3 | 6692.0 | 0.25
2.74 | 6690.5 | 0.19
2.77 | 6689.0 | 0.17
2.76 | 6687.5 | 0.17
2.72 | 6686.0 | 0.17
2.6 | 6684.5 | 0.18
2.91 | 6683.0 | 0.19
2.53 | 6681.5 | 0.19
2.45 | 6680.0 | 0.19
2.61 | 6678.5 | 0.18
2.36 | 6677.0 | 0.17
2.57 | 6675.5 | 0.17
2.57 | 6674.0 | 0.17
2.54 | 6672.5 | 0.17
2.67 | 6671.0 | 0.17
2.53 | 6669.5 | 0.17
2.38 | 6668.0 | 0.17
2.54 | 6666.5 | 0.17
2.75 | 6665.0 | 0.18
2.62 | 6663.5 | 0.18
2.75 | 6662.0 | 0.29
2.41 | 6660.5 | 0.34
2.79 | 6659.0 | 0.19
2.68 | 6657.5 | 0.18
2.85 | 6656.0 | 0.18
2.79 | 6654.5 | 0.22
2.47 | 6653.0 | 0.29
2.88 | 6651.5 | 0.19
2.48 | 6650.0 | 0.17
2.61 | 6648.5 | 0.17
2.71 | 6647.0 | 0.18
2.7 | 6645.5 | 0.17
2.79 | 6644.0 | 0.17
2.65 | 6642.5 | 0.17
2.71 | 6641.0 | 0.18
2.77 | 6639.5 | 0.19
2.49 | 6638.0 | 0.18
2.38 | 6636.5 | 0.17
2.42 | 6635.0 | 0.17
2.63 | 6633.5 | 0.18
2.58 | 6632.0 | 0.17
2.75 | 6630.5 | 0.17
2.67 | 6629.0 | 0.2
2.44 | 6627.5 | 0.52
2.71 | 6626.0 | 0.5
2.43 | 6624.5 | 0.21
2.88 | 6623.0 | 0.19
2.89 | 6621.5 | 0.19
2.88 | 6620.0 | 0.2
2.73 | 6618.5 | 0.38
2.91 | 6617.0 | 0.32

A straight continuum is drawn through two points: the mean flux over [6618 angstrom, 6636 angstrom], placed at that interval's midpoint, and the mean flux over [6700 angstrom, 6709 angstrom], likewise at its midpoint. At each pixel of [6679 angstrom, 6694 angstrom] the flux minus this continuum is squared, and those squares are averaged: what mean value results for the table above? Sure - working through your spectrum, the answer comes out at 0.033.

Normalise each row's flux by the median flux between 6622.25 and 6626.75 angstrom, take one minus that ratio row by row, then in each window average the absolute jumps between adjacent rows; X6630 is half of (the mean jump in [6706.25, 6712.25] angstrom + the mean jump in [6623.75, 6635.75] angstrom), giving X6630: 0.110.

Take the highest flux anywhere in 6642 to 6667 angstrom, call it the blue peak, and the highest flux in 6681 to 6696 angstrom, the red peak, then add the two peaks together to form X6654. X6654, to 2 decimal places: 5.79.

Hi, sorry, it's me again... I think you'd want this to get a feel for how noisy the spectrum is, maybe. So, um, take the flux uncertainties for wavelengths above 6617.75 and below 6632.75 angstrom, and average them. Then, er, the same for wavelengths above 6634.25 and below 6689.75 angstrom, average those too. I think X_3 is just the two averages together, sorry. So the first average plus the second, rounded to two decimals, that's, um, 0.46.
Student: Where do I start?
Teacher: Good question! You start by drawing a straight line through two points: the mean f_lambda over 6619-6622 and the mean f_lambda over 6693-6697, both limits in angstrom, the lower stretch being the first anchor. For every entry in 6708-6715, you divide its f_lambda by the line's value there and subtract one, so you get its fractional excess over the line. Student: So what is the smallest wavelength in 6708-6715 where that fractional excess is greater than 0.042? 6711.5 angstrom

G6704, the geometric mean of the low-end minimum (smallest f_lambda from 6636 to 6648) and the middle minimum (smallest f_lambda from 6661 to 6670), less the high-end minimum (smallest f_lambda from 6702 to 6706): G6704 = -0.12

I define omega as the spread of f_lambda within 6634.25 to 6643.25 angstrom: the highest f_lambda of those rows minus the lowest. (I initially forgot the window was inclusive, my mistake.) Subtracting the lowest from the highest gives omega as 0.39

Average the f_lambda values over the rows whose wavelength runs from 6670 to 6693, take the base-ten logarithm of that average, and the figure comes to 0.416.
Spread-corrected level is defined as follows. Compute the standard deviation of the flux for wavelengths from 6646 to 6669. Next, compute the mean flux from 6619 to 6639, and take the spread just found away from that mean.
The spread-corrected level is 2.47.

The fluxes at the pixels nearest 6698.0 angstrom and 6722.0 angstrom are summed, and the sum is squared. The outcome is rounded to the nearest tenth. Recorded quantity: 25.7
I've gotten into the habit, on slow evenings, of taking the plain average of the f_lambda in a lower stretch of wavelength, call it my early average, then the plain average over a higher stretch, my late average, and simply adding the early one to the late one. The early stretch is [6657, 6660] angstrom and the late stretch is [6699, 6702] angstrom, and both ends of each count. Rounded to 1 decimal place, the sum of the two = 5.3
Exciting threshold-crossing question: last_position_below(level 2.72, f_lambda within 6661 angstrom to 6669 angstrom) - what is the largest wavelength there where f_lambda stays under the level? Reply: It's 6668.0 angstrom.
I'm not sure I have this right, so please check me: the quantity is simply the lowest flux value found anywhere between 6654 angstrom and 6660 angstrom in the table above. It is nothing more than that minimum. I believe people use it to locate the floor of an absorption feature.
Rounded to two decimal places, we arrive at 2.68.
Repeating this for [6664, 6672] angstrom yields 2.38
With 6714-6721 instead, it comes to 2.60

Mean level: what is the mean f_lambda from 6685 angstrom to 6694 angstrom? 2.63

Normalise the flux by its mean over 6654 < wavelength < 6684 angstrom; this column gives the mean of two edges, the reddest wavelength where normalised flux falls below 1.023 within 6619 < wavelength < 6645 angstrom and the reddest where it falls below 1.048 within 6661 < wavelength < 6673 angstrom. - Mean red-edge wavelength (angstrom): 6657.5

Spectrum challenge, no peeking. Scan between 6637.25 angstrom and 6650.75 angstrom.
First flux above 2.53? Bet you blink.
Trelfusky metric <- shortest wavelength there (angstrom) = 6639.5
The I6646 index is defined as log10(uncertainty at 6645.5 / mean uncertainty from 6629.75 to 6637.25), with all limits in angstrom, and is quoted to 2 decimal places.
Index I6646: -0.01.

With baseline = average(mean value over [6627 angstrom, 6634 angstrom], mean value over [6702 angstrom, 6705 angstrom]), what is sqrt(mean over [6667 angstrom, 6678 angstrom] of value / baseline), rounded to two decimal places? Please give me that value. 0.99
